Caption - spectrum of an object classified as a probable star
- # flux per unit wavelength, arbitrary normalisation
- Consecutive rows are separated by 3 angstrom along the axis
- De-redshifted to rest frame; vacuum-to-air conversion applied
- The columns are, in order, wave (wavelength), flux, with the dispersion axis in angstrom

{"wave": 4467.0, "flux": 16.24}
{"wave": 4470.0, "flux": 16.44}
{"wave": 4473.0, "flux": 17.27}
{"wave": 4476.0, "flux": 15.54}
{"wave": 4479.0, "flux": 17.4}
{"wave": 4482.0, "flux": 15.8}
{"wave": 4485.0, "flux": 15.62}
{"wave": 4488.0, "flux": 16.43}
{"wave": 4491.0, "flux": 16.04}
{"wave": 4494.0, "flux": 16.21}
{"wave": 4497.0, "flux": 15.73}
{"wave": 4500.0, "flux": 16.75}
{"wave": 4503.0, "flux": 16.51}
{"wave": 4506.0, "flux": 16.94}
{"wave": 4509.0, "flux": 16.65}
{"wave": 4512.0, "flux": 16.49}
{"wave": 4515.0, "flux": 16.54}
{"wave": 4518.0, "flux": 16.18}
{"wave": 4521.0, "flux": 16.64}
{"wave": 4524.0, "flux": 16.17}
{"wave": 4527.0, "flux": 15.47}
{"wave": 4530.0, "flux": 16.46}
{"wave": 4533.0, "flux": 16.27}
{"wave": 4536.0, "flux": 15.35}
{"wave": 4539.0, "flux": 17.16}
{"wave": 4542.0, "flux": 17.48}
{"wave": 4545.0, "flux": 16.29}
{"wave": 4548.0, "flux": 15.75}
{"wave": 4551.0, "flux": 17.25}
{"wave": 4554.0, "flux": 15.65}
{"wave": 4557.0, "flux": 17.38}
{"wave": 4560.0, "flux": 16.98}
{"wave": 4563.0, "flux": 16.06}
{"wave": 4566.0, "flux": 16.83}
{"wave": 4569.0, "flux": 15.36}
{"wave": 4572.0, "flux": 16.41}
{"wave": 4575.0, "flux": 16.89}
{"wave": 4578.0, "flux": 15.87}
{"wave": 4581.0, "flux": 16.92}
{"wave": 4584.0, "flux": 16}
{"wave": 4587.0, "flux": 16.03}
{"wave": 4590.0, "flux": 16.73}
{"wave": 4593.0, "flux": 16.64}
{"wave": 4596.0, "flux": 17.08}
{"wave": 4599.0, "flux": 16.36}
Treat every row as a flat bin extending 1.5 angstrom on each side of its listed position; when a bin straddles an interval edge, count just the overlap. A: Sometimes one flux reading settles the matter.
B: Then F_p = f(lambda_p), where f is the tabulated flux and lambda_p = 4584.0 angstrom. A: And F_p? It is 16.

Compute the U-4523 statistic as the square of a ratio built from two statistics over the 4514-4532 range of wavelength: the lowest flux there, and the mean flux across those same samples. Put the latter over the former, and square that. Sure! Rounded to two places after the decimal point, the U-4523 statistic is 1.10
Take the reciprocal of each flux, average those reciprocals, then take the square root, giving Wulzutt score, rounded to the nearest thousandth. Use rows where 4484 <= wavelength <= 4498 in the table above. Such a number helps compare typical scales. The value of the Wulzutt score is 0.250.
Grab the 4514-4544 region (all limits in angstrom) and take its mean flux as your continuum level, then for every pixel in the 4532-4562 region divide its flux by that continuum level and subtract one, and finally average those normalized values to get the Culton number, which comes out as 0.011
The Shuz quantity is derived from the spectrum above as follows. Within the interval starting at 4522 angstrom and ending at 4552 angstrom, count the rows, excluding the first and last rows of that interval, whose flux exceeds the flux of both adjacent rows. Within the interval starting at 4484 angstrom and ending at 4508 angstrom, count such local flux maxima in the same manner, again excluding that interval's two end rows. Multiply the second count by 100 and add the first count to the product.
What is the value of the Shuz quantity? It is 302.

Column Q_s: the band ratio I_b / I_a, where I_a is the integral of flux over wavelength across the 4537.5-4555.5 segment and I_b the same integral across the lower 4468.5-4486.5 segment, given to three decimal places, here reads 0.985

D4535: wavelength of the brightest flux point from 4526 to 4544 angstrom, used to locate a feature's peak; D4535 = 4542.0 angstrom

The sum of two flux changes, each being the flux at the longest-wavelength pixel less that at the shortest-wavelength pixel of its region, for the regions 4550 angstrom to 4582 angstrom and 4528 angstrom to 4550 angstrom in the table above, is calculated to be -1.0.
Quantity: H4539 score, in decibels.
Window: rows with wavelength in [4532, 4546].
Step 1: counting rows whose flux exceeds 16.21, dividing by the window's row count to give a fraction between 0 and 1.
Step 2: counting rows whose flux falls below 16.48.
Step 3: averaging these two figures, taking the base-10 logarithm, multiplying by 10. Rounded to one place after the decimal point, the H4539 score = 2.8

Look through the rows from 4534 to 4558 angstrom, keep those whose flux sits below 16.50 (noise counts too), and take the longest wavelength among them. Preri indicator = 4554.0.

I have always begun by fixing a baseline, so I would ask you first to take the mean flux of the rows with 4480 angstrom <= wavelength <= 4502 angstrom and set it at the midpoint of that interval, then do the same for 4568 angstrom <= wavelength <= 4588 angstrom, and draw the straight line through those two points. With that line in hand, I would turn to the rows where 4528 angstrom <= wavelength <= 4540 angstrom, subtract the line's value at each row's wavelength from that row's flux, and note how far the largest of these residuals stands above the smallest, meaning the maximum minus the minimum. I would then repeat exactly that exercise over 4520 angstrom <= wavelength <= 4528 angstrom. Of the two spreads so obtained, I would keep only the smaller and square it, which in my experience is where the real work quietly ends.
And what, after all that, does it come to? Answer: 1.4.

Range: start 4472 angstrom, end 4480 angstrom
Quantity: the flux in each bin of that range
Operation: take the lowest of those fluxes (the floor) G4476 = 15.54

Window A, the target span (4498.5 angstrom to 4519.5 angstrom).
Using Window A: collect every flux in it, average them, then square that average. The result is 275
